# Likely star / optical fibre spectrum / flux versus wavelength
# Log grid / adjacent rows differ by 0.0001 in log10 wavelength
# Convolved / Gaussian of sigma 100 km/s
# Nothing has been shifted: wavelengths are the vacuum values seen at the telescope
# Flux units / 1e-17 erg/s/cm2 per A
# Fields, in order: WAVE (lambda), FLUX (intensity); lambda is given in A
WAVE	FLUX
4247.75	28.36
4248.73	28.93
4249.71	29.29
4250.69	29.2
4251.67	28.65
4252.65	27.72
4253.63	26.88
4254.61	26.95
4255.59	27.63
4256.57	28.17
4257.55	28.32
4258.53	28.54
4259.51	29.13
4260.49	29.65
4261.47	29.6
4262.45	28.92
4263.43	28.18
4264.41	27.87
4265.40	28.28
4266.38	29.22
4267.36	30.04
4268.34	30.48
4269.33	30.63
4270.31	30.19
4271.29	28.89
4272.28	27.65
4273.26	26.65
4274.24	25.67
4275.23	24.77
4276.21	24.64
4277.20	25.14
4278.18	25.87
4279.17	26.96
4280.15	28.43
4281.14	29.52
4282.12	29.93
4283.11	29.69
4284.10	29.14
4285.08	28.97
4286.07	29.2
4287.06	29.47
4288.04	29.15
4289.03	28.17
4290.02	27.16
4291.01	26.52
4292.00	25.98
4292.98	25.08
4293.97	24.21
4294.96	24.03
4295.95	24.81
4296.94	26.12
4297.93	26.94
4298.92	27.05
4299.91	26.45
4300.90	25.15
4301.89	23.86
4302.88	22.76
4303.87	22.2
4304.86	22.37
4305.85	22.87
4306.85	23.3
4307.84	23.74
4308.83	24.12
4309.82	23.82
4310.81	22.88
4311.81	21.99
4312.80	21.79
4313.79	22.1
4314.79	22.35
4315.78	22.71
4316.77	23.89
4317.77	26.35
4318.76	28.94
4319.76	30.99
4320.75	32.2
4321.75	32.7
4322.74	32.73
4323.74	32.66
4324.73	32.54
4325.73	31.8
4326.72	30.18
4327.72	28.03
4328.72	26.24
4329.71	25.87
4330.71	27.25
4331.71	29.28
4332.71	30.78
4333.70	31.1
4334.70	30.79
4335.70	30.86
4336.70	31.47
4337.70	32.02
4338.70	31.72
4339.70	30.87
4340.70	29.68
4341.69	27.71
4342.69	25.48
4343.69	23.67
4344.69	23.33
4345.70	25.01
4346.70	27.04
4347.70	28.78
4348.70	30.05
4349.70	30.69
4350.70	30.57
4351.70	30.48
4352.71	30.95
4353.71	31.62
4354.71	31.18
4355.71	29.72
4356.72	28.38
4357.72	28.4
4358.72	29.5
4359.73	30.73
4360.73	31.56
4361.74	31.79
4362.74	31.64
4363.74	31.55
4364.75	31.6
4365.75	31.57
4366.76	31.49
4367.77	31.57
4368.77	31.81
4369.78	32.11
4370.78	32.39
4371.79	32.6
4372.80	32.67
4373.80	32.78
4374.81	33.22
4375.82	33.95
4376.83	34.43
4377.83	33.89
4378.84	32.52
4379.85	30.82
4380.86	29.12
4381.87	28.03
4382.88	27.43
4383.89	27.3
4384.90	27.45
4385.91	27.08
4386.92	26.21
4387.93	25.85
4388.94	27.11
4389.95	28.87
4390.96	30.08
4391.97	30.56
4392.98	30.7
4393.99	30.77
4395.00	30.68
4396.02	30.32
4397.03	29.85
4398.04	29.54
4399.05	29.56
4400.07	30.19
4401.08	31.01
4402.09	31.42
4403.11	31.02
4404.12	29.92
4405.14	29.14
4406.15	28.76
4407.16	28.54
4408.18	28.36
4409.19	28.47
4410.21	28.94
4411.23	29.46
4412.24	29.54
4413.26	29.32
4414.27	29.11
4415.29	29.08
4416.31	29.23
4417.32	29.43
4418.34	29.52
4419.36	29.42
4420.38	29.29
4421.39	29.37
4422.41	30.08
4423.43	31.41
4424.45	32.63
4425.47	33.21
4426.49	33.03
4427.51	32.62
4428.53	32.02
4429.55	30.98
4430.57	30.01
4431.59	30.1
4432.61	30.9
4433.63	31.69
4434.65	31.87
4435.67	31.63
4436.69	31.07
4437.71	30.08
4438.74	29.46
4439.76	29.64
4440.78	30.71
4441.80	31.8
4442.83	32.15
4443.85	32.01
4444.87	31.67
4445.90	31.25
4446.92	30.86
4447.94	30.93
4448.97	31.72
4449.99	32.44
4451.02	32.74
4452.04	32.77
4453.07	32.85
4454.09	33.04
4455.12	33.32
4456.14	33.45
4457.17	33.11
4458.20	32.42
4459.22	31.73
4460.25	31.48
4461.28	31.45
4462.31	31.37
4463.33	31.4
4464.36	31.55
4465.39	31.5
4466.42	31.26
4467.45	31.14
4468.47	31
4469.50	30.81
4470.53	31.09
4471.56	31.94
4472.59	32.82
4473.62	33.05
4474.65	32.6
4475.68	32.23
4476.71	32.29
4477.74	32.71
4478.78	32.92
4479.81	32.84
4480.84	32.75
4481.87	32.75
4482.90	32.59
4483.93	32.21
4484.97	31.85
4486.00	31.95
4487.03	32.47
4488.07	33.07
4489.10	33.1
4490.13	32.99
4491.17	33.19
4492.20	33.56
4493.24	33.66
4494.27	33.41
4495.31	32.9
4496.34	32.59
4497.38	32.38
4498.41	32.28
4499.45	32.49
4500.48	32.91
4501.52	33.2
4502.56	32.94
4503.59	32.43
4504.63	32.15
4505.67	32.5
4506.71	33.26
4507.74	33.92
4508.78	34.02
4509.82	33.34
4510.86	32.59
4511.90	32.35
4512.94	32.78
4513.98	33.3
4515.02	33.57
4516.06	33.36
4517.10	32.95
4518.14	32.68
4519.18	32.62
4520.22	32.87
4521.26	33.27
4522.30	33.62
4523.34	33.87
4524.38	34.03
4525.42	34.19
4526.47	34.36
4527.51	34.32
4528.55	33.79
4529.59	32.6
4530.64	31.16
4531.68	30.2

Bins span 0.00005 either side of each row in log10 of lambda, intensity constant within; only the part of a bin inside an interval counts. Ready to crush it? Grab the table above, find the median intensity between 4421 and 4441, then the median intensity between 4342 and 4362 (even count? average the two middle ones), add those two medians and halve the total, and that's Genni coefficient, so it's 30.5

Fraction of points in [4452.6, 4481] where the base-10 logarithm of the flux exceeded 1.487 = 1.0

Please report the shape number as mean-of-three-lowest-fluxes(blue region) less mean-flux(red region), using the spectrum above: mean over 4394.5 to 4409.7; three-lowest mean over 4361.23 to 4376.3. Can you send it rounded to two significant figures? 1.8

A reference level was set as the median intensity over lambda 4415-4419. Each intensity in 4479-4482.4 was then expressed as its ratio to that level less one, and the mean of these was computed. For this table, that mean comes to 0.118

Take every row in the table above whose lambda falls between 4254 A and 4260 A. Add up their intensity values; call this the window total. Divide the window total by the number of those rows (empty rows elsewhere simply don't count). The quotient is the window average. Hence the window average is 28.1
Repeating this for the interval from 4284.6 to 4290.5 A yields 28.7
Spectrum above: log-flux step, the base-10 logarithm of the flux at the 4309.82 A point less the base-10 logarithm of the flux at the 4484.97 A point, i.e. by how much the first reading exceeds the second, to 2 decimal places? -0.13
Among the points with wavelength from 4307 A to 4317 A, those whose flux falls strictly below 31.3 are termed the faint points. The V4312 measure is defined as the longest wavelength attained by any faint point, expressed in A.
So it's 4316.77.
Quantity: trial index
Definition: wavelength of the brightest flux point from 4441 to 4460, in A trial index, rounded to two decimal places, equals 4456.14 A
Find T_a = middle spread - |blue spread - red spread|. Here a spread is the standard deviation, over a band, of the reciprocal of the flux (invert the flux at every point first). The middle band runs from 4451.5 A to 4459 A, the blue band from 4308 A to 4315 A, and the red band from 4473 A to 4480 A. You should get -0.0011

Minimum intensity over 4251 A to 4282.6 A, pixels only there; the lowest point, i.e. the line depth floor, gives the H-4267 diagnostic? 24.64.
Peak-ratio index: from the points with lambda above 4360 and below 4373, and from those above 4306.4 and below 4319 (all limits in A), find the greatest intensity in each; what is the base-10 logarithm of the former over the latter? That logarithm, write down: 0.05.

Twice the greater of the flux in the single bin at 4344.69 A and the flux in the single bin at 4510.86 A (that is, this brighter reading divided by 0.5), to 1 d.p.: 65.2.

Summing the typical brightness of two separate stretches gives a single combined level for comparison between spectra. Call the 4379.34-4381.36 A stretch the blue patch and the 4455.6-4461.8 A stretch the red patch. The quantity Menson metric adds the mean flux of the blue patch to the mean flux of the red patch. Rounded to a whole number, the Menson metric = 62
